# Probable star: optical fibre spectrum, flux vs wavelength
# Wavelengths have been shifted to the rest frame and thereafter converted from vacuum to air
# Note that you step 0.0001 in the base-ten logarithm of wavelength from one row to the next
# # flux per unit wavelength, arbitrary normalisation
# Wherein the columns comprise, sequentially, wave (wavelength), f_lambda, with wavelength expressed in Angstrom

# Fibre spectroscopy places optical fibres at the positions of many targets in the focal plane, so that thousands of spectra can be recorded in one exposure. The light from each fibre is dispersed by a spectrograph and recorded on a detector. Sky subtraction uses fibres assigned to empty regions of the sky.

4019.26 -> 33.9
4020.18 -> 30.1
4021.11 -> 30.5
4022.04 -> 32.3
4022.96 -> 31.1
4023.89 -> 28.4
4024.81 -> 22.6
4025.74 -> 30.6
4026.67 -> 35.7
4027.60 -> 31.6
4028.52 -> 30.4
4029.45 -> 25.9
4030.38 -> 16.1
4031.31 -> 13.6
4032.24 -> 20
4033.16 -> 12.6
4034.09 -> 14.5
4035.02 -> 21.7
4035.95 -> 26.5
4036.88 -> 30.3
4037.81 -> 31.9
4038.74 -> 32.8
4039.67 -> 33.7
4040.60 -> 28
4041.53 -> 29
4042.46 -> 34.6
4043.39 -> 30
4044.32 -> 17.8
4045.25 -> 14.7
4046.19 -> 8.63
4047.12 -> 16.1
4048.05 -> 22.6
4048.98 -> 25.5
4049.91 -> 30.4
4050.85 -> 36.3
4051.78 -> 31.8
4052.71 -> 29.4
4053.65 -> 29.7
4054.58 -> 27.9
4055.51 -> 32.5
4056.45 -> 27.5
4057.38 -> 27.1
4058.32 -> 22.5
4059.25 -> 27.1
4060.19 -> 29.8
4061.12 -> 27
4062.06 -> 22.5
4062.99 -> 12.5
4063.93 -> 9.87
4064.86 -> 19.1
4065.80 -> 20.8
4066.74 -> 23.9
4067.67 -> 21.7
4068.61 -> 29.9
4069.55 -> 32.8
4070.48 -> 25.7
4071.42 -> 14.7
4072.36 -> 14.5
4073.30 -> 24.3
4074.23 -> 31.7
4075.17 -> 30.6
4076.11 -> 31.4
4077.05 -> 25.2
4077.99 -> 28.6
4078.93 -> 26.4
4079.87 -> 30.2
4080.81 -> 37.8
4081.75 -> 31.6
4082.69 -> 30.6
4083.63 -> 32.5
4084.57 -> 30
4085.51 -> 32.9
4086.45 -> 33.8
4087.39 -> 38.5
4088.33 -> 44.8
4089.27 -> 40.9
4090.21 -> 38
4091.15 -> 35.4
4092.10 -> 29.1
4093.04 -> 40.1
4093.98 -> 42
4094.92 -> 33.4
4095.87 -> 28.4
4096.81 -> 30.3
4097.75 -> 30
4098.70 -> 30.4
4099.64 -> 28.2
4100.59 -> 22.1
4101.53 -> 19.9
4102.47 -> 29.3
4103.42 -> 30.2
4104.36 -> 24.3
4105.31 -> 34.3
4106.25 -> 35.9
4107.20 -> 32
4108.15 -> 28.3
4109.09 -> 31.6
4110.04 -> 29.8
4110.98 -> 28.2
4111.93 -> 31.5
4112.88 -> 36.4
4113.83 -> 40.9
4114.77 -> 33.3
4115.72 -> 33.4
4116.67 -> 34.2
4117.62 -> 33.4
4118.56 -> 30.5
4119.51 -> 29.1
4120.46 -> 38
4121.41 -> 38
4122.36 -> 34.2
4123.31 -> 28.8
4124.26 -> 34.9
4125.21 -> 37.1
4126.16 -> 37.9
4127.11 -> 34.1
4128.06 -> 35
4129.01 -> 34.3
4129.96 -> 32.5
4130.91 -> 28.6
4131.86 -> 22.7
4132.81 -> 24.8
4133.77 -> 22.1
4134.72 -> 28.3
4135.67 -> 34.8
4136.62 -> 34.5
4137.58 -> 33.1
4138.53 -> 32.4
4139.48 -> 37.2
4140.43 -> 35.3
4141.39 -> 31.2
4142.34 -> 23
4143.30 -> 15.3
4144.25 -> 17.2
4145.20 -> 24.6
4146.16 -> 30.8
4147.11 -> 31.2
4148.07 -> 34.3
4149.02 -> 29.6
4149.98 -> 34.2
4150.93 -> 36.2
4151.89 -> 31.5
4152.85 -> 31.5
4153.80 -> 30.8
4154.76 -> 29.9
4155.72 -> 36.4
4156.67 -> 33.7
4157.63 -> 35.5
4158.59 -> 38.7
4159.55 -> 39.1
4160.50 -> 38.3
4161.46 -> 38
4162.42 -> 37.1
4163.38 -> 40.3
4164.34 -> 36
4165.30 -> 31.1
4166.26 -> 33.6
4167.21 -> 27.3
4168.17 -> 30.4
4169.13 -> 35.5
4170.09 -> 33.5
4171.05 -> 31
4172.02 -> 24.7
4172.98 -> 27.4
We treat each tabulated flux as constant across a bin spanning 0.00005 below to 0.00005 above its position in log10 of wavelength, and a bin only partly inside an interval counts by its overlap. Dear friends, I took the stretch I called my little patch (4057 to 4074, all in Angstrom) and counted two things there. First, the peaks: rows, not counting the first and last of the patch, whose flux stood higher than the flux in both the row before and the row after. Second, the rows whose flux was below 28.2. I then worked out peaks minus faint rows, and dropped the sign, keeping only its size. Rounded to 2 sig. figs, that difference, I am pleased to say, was 12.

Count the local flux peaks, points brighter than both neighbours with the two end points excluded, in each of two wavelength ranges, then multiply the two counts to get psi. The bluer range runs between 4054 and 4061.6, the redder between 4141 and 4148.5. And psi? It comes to 0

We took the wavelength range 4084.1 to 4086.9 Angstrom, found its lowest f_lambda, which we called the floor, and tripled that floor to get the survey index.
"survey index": 90.0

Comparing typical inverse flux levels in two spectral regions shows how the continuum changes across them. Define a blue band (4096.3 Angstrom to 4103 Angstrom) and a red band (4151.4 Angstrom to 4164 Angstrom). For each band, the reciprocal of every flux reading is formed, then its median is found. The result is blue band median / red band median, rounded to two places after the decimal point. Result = 1.24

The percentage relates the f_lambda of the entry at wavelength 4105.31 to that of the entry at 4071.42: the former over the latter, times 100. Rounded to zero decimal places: 233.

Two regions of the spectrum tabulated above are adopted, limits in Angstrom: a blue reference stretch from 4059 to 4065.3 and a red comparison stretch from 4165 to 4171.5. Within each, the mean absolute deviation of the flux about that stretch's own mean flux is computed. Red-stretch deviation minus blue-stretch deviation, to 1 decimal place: -4.2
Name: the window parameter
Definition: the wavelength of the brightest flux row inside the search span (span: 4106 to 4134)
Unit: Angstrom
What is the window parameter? 4113.83 Angstrom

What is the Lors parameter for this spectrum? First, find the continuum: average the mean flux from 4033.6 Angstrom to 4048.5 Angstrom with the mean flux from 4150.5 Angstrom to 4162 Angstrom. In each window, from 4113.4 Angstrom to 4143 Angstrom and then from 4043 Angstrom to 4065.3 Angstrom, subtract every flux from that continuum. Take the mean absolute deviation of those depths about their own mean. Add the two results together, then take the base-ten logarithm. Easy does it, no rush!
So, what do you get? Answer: 0.99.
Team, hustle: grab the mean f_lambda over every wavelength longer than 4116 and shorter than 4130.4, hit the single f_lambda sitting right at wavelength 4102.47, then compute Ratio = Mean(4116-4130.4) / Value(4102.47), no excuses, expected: 1.16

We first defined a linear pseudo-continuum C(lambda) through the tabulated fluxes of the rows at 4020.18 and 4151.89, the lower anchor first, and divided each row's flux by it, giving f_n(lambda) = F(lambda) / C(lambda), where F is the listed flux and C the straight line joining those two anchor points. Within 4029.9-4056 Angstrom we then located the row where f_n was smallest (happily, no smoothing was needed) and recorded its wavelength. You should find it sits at 4046.19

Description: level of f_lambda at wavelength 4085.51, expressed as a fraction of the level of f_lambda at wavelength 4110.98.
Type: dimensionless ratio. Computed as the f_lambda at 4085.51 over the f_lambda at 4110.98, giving 1.17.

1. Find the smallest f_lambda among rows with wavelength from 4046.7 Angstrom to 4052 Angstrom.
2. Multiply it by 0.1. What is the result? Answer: 1.6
